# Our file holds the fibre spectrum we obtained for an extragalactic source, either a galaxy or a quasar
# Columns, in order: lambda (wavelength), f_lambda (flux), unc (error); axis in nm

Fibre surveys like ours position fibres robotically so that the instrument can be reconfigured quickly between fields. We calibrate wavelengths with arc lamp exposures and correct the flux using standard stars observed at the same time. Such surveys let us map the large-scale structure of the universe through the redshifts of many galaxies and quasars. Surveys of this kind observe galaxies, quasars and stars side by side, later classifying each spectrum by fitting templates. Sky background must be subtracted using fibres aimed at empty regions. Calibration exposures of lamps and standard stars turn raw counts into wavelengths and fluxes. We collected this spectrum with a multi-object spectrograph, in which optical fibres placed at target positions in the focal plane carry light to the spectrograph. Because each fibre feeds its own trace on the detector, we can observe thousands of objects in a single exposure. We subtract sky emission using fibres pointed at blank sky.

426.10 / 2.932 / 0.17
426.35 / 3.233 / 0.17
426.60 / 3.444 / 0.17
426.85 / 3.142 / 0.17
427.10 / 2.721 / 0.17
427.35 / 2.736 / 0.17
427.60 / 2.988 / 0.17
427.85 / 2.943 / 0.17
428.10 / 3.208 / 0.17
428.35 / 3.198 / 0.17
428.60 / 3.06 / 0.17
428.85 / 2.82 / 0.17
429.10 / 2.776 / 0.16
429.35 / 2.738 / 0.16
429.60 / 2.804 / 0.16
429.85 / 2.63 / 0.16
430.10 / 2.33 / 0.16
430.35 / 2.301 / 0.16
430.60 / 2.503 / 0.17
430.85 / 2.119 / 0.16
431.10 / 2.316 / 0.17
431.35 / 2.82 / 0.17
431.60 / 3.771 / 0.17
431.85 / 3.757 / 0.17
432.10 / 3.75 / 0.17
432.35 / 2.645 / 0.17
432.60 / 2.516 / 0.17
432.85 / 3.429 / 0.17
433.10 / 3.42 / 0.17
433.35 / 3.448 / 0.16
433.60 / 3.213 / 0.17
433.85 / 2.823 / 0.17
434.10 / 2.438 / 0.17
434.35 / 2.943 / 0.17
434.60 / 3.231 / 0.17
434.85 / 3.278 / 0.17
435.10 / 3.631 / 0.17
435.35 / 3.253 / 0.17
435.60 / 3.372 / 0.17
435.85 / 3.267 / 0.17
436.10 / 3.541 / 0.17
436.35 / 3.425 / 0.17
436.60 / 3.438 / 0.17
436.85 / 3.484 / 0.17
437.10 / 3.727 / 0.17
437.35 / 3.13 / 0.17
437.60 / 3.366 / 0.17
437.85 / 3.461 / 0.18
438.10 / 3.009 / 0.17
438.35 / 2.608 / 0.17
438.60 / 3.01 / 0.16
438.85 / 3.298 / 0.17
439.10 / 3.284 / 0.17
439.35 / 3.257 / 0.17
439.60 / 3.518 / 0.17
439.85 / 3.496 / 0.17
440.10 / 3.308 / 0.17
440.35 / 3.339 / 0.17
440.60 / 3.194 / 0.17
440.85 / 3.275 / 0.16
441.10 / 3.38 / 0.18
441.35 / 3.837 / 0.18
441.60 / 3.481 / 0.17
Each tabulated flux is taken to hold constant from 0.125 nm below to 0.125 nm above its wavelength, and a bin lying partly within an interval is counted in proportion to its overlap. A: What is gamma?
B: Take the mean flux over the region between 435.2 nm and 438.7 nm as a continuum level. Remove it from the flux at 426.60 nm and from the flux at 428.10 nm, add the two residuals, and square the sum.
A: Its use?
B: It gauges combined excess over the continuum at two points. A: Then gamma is 0.00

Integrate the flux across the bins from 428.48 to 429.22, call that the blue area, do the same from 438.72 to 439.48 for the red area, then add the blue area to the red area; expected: 4.6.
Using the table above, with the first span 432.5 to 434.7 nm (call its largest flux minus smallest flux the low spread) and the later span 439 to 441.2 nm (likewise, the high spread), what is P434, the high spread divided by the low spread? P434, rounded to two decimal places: 0.32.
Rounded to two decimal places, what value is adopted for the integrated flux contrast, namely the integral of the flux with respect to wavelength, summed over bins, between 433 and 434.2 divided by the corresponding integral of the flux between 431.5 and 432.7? 0.93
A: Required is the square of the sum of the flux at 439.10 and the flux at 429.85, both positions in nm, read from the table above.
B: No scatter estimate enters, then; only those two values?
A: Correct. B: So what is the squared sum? 35.0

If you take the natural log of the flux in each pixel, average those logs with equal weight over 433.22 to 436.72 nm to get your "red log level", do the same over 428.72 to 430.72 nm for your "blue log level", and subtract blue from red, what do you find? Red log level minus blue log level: 0.21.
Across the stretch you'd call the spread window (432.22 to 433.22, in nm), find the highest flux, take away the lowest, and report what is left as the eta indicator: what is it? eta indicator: 0.91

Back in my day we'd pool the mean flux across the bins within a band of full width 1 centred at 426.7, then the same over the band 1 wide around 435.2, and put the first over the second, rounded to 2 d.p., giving 0.93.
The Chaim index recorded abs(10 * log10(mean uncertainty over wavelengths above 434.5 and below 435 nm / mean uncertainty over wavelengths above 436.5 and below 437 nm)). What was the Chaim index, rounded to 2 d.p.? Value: 0.00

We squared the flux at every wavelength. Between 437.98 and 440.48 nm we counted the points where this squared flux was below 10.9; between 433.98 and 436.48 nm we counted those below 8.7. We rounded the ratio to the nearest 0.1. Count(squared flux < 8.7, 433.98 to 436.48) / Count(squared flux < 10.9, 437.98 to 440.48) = 0.3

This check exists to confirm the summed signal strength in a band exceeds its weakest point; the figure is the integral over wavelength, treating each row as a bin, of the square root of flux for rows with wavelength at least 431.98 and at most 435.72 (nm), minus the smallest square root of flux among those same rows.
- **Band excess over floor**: 5.1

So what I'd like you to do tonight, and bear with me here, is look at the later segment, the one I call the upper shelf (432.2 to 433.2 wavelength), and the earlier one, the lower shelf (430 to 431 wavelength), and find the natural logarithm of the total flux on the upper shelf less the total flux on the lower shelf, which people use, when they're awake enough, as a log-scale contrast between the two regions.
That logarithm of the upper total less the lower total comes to 1.0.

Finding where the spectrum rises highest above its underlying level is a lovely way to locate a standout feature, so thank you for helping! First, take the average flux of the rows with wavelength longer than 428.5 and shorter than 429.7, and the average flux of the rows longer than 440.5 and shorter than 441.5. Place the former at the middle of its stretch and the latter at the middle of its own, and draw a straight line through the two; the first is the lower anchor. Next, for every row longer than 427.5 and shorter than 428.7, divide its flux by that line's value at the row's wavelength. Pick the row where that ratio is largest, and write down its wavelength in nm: 428.10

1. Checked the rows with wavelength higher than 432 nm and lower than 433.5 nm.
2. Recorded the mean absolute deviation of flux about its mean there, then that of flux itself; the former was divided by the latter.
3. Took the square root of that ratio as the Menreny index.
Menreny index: 0.36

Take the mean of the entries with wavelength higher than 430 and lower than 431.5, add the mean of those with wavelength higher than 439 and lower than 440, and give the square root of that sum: 2.41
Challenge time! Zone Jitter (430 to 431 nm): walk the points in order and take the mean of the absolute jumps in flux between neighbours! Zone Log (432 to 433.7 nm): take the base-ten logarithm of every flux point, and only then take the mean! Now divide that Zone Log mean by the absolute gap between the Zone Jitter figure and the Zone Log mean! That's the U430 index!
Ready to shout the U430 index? 1.7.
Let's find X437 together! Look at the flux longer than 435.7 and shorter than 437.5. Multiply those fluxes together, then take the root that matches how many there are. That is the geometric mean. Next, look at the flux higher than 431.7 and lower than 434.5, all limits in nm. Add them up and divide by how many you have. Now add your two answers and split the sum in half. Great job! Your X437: 3.28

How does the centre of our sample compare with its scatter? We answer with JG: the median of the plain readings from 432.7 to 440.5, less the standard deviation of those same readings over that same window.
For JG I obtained 3.03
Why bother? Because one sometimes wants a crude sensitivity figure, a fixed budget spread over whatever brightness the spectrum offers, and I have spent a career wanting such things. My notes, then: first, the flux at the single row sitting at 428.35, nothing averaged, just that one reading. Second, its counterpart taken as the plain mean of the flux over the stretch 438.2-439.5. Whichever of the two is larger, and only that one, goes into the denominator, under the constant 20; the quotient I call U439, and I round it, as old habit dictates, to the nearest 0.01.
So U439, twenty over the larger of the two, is 6.25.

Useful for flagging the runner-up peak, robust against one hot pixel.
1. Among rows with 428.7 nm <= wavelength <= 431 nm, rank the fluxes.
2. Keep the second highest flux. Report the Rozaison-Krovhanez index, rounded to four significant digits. 2.804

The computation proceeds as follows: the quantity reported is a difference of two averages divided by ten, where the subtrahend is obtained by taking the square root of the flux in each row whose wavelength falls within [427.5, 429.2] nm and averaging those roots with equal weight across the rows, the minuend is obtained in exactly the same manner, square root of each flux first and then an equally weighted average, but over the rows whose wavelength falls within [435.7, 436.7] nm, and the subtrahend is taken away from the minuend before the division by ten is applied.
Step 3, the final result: 0.012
